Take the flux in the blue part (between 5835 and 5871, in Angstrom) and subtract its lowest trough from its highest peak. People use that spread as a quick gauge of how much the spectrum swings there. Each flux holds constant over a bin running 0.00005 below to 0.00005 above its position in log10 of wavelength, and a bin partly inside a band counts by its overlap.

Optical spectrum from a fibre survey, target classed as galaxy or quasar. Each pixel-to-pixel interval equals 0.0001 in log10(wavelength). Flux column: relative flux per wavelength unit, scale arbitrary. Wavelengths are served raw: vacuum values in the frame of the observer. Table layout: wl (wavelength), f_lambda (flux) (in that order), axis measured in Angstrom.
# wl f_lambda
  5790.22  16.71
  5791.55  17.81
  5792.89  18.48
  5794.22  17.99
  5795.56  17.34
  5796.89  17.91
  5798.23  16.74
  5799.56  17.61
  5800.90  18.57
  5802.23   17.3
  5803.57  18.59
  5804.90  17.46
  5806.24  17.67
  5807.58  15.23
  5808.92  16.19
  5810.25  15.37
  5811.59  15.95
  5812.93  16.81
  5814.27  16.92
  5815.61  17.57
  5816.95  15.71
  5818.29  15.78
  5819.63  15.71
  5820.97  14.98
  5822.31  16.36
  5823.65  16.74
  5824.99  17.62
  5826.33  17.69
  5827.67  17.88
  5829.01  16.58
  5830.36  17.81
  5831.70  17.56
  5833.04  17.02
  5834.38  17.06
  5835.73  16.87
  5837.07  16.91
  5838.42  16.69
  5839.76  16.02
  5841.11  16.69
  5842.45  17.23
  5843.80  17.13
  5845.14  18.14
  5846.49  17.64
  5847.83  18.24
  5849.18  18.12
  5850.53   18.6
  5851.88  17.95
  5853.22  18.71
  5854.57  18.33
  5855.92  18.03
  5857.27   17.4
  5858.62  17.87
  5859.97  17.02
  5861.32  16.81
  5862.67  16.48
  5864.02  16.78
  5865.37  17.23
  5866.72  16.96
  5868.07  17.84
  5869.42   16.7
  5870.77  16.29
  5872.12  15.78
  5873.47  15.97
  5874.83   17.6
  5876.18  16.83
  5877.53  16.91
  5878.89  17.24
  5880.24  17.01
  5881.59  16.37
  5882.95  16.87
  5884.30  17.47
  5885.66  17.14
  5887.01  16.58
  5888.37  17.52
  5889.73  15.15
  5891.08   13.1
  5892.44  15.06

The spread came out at 2.7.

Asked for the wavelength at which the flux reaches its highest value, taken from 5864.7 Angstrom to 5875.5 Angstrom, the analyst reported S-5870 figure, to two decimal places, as 5868.07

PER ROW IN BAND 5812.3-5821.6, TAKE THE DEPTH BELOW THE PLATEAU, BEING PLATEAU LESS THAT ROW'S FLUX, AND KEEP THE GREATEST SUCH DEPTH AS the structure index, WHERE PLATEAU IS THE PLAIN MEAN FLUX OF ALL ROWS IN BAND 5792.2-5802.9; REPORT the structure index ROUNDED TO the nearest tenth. 2.8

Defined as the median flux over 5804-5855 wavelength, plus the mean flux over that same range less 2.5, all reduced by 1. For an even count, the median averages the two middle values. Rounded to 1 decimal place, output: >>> 30.6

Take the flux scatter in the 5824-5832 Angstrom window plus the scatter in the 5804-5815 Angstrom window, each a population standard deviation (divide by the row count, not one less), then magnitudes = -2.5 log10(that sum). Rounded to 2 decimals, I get -0.28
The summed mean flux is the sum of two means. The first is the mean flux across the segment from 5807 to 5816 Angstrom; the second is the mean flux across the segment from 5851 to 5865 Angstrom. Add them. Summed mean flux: 33.8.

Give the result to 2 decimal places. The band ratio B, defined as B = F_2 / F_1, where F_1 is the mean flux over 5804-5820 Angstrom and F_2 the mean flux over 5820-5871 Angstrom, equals 1.05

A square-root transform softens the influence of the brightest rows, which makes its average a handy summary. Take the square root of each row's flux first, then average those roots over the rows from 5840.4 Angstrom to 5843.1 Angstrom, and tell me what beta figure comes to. 4.12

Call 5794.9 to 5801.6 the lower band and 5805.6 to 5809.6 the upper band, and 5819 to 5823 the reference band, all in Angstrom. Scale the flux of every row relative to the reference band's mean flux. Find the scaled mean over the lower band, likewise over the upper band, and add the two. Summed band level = 2.17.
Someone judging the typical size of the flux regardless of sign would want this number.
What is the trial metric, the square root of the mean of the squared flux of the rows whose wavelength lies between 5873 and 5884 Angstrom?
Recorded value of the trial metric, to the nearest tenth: 16.9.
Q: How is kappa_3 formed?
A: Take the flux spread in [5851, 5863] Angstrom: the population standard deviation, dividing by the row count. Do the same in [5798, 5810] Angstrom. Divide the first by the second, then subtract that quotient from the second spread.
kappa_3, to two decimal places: 0.33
